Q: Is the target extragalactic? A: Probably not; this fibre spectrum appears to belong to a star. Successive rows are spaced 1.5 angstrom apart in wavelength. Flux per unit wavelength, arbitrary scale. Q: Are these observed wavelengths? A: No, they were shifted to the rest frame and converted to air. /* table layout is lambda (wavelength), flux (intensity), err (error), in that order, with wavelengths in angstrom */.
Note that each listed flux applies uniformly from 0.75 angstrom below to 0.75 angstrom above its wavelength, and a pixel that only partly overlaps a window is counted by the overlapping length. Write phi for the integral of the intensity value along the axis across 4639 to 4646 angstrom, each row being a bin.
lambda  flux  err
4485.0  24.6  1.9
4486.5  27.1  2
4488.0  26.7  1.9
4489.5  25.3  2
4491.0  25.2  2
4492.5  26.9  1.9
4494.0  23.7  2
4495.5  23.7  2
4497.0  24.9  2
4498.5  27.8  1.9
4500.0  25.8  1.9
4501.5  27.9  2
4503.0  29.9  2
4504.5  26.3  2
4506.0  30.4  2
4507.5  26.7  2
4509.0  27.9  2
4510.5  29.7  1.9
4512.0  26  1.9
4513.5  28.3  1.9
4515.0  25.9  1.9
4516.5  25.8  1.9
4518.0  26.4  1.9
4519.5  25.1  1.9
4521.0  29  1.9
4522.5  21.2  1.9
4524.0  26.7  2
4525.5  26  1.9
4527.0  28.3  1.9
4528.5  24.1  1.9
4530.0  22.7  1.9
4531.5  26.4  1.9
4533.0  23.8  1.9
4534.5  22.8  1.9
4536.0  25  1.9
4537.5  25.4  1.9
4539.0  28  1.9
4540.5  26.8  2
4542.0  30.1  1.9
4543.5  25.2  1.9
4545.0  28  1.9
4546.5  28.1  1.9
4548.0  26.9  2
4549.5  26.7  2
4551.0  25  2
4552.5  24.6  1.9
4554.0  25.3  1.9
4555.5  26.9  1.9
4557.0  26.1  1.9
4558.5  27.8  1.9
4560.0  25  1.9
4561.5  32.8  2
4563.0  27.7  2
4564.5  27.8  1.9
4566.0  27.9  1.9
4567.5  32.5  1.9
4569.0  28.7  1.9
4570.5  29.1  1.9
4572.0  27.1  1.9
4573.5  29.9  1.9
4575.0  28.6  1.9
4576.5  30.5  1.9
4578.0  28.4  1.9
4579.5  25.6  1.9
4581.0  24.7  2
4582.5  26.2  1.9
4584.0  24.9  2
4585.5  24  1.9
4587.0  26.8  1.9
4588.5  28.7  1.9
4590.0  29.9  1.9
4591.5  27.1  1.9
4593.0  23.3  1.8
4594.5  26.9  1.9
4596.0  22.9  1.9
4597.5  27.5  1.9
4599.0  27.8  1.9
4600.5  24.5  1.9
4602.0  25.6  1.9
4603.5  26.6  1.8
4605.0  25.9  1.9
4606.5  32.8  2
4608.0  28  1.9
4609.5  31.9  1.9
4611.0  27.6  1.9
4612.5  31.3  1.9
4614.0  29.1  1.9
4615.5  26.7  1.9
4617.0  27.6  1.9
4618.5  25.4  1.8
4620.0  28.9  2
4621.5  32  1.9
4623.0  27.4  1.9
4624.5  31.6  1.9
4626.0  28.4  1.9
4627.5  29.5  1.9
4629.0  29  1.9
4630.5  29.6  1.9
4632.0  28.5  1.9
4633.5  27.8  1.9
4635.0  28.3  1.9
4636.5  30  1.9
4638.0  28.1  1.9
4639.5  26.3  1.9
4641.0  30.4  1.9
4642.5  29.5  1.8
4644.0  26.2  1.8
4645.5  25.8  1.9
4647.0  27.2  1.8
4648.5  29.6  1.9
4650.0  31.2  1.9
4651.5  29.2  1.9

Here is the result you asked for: 194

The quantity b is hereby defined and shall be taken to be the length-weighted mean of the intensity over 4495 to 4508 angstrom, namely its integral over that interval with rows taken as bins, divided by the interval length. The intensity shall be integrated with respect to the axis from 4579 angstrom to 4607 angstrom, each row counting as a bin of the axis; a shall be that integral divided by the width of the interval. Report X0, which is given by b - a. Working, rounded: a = 26.4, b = 27.1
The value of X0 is 1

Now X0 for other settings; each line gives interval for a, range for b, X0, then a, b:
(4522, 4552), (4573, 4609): 1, 25.9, 27.0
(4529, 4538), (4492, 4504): 2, 24.3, 26.3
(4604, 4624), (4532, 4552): -3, 28.8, 26.3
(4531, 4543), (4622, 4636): 3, 26.0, 29.0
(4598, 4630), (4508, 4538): -3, 28.5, 25.8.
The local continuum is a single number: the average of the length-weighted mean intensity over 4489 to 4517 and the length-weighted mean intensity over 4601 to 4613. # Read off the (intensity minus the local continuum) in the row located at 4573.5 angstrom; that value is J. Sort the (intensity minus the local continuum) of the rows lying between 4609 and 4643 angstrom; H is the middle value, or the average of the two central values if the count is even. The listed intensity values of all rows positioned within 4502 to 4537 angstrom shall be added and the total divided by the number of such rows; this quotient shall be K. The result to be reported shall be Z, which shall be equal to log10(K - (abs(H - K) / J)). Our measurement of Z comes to 1.18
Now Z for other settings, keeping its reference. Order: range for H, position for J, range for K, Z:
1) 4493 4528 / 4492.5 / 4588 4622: 1.82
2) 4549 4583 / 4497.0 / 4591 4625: 1.58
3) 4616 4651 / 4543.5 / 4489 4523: 1.57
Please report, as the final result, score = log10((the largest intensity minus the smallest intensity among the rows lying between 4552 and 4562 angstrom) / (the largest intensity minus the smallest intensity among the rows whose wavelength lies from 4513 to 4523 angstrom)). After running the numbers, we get 0.022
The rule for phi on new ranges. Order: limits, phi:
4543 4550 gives 189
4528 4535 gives 168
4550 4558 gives 205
